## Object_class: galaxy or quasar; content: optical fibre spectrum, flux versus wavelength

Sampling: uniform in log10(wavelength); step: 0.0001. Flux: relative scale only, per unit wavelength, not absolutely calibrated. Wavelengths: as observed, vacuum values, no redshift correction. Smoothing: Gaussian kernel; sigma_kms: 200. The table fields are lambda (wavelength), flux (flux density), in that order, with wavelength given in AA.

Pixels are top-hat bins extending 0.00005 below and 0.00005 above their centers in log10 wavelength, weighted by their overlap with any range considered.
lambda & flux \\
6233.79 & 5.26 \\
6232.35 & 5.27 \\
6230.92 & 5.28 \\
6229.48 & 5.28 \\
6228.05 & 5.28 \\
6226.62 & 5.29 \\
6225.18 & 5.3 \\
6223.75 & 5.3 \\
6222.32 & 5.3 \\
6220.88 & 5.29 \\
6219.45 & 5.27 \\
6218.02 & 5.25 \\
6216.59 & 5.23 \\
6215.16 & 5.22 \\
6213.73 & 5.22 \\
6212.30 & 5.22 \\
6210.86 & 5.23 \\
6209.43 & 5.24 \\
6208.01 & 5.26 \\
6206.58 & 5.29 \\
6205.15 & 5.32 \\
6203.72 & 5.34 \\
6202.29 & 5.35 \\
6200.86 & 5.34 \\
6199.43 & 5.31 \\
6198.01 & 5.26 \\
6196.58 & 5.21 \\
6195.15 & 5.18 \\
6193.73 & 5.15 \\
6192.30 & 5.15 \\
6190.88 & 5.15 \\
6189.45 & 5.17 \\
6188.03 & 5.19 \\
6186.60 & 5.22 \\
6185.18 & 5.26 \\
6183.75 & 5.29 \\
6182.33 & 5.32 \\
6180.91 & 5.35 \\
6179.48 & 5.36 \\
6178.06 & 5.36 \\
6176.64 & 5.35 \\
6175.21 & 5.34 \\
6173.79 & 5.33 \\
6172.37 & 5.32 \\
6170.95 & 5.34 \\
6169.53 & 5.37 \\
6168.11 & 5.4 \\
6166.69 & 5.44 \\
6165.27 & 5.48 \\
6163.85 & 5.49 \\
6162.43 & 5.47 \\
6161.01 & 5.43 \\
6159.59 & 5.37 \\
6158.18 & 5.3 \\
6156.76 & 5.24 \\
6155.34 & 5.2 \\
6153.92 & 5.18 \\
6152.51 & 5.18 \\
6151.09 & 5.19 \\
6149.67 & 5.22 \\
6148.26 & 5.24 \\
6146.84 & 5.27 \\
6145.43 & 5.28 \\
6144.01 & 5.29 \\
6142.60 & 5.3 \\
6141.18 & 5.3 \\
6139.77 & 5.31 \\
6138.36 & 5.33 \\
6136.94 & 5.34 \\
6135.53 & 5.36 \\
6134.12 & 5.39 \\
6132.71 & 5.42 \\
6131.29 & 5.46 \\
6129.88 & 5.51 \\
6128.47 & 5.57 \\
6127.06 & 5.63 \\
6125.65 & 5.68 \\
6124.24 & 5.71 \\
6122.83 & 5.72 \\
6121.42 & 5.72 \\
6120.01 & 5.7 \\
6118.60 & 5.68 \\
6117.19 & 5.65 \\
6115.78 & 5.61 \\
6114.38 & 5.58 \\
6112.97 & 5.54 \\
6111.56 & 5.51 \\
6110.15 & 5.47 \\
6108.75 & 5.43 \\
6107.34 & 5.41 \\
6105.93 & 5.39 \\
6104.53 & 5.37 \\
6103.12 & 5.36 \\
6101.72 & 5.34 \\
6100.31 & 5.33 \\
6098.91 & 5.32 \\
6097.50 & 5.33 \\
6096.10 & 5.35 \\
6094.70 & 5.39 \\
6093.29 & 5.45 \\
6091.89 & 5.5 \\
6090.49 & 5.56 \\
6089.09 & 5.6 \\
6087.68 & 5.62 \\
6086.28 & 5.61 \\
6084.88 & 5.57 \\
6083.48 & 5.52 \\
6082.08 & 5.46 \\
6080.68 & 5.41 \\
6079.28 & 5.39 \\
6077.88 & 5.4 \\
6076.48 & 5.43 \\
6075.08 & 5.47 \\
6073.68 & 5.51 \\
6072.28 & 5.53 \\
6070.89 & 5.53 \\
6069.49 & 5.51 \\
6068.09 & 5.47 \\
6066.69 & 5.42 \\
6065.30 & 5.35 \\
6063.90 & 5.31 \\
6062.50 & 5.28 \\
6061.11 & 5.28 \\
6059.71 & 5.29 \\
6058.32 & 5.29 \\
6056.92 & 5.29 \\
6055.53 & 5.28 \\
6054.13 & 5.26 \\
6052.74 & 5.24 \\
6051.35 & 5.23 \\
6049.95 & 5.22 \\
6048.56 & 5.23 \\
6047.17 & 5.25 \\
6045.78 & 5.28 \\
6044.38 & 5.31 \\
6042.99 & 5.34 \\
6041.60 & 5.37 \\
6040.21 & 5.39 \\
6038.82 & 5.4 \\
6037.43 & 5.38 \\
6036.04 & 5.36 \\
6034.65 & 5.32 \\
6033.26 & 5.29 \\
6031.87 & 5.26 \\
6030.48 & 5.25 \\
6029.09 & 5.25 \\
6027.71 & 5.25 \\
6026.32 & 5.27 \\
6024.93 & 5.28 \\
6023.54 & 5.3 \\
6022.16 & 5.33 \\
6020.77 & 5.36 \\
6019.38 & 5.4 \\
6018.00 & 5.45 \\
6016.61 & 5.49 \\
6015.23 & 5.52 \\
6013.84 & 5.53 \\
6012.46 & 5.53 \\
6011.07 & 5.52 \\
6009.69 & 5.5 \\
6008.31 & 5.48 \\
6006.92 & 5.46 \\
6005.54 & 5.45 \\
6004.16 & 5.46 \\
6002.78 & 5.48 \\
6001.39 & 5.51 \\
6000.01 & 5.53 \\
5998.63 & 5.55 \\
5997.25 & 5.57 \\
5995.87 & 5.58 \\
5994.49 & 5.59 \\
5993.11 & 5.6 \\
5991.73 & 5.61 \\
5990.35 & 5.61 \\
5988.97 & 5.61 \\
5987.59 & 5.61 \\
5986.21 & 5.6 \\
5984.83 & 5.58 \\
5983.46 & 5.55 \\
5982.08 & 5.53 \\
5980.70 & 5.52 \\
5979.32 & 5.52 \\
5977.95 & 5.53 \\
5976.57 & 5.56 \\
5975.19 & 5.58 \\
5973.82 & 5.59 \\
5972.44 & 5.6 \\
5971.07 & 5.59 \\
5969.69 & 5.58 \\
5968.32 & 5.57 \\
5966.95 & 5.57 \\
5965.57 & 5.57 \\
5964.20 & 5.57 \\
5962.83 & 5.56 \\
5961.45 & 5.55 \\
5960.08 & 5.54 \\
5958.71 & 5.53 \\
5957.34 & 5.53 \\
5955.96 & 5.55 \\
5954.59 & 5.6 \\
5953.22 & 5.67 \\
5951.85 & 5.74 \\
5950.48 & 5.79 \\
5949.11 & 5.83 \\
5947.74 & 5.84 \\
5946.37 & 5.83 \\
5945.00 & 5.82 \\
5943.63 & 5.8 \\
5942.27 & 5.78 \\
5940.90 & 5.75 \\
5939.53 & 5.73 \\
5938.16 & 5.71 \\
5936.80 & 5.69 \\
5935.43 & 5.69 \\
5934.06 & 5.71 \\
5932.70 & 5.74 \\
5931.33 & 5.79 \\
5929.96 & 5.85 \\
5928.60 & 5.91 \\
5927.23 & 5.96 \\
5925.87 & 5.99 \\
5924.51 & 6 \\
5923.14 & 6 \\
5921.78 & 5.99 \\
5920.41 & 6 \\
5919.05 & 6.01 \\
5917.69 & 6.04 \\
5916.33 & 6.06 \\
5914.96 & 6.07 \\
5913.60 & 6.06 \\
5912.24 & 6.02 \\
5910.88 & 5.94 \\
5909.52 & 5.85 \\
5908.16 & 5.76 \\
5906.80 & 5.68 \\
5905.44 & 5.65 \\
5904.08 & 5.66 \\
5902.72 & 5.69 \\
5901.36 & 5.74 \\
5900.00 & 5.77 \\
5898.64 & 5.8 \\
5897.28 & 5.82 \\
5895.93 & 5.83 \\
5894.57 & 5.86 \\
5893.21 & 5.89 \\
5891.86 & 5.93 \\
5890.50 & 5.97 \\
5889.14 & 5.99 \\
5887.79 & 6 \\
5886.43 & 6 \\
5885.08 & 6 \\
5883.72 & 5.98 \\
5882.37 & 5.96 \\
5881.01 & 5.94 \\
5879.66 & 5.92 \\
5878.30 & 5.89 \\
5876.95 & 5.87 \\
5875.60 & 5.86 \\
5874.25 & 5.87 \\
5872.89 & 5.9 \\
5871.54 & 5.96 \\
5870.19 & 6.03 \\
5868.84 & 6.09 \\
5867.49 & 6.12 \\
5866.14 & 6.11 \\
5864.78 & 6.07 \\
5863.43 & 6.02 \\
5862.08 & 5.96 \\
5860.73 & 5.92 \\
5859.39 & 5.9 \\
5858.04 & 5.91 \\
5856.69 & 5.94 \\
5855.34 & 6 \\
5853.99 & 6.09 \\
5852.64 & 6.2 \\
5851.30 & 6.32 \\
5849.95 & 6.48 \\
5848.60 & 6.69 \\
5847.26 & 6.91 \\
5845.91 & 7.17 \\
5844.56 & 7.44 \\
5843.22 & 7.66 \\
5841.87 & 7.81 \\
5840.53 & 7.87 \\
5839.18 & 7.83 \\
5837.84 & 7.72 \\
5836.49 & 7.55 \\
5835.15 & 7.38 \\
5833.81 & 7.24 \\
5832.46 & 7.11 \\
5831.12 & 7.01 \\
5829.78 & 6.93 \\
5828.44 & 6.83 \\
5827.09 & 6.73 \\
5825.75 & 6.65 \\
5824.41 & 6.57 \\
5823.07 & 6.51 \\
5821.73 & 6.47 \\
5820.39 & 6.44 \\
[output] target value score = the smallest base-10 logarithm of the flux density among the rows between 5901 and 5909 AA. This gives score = 0.75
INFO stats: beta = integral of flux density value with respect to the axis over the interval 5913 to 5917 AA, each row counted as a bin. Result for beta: 24.2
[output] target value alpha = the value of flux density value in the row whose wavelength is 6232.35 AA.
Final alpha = 5.27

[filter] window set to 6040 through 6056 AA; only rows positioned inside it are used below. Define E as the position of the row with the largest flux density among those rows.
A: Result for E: 6040.21 AA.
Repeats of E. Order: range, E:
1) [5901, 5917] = 5914.96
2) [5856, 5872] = 5867.49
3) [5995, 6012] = 5995.87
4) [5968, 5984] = 5972.44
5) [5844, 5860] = 5844.56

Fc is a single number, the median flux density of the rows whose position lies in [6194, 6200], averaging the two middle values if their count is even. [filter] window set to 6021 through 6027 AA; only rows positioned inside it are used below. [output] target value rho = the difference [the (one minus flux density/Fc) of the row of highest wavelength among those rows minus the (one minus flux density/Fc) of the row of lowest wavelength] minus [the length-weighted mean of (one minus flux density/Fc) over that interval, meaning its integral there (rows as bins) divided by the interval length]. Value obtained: 0.024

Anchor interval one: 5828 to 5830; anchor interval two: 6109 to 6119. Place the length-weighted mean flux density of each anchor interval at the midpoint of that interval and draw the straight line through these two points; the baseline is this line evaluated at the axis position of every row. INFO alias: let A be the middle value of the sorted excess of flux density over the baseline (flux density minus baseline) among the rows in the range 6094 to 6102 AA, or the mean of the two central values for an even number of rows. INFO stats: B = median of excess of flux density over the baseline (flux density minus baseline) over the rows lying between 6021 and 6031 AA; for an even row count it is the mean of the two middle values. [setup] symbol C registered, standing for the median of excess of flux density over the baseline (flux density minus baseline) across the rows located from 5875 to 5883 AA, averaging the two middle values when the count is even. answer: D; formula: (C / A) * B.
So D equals -1.7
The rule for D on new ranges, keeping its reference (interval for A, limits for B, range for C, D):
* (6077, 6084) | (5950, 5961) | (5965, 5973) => -1.5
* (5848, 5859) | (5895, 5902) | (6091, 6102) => -0.4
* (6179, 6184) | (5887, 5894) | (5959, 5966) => 5.8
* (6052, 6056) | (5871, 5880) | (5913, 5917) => -0.6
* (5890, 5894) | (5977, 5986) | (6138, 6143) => -0.1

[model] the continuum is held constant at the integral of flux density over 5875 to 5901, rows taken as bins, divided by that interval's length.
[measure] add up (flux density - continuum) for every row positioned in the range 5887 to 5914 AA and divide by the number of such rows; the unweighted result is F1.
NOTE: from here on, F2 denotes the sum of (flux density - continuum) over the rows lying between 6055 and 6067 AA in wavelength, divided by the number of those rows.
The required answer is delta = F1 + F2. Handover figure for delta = -0.7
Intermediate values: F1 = -0.1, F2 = -0.6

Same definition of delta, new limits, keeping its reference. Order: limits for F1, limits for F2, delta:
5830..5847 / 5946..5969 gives 1.3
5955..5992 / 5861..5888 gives -0.3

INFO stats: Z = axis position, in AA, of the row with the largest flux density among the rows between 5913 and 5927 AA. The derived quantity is 5914.96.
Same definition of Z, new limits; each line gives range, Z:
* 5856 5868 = 5867.49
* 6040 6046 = 6040.21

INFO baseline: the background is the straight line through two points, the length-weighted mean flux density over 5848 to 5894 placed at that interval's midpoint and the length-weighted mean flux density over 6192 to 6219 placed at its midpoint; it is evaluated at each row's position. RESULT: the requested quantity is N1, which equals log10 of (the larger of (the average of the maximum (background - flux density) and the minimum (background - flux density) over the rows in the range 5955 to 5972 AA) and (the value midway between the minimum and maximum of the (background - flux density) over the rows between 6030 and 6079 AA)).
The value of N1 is -0.61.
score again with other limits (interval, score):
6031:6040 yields 0.72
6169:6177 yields 0.73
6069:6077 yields 0.73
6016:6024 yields 0.72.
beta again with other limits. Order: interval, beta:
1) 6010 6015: 27.6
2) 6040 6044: 21.5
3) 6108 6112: 21.9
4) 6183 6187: 21.1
